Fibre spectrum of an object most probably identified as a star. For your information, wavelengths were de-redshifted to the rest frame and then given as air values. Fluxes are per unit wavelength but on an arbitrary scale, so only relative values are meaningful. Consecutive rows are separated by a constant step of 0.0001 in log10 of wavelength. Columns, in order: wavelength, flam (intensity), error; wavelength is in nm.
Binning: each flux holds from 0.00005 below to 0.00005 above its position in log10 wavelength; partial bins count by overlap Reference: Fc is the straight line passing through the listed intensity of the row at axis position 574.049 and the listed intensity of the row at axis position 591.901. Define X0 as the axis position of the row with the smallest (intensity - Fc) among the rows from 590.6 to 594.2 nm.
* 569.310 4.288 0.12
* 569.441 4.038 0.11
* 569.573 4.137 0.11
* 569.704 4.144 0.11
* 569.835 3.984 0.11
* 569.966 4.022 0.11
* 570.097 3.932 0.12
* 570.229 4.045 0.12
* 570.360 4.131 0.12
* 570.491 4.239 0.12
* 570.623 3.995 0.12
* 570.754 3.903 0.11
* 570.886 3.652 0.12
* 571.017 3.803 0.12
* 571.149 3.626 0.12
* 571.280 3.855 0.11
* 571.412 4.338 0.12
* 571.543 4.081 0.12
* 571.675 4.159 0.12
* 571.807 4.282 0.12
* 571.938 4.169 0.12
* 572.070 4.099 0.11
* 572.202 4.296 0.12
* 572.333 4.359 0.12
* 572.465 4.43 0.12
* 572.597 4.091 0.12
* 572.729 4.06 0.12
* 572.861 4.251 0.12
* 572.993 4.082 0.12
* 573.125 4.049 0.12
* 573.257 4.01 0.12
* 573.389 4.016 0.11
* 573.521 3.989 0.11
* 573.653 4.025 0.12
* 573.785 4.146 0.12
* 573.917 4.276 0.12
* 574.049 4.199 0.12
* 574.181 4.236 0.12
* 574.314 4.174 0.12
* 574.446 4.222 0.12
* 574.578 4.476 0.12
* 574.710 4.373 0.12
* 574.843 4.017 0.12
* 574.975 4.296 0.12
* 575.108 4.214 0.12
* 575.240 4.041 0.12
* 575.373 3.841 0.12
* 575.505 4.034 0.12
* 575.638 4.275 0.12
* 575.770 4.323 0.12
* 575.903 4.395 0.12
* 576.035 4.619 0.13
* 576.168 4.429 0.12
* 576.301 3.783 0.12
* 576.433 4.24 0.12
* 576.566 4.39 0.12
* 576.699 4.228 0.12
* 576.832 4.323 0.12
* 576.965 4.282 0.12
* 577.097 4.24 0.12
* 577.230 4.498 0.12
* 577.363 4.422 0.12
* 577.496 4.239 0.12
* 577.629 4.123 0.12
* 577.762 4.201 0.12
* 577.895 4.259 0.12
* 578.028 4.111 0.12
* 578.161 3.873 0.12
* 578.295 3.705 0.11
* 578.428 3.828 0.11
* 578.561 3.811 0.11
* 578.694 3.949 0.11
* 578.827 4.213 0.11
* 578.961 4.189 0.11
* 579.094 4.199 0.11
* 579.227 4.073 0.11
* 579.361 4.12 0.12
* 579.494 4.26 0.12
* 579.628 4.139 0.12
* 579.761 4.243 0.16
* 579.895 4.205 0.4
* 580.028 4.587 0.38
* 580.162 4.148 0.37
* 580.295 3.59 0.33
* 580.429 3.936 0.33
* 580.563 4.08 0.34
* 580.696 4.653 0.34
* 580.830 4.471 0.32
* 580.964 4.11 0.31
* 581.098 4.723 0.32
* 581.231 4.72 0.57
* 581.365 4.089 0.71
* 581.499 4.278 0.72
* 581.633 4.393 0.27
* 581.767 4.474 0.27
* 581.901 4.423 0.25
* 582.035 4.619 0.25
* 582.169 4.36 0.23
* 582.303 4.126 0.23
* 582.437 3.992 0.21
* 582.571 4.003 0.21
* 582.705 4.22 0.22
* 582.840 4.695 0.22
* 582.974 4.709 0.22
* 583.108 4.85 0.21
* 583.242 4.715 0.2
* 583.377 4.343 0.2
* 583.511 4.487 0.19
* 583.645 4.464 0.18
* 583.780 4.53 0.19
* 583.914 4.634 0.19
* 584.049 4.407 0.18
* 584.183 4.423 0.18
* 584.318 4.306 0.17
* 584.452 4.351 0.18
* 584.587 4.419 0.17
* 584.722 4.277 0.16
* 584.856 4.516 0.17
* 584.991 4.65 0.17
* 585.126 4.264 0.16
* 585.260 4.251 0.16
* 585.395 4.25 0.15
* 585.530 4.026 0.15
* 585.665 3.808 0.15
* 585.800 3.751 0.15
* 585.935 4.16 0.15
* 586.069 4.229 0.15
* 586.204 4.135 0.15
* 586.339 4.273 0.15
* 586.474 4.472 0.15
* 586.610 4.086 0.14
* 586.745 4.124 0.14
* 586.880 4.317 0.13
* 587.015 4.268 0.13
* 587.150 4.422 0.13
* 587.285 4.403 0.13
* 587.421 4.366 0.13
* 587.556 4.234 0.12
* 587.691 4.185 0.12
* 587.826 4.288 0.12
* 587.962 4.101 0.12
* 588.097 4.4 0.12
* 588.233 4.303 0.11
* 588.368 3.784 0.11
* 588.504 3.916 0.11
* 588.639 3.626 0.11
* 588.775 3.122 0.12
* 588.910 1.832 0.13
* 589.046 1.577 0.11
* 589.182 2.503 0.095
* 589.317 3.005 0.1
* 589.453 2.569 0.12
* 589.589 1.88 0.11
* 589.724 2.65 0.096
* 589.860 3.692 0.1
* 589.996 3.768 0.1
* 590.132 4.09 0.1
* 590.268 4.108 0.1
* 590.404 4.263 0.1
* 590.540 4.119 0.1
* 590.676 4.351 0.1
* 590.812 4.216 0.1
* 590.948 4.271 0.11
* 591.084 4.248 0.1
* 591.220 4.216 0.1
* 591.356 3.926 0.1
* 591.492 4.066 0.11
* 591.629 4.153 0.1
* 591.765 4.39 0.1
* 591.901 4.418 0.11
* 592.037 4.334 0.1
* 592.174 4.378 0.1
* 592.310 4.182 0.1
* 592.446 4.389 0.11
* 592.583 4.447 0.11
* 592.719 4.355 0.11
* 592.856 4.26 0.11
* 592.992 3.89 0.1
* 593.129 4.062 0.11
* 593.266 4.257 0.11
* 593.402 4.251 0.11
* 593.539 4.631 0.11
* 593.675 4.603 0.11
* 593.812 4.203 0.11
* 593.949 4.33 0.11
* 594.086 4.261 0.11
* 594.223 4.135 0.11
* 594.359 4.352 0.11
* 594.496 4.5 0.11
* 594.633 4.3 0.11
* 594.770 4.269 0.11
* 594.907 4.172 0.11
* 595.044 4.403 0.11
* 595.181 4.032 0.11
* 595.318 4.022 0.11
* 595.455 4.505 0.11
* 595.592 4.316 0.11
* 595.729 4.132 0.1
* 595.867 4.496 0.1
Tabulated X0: 592.992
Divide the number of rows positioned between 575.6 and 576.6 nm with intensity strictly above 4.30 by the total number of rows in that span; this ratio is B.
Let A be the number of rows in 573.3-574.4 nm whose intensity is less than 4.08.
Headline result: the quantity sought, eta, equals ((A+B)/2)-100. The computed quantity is -98.2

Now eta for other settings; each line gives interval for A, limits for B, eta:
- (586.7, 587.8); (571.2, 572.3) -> -99.9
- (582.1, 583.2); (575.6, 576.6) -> -98.7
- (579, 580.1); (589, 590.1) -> -99.5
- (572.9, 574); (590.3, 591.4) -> -97.4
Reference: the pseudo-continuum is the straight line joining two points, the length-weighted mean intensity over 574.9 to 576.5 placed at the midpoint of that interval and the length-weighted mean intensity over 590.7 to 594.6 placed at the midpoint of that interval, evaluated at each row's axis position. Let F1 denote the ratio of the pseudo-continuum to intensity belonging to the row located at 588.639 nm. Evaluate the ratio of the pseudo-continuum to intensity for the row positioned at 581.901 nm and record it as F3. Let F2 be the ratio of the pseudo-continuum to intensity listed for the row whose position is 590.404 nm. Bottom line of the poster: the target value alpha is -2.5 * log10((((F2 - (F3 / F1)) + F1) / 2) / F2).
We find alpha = 0.42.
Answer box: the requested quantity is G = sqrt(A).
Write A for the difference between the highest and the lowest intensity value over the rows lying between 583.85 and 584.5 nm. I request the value 0.57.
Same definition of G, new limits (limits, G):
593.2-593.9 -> 0.65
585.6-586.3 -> 0.69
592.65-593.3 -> 0.68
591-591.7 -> 0.57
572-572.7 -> 0.58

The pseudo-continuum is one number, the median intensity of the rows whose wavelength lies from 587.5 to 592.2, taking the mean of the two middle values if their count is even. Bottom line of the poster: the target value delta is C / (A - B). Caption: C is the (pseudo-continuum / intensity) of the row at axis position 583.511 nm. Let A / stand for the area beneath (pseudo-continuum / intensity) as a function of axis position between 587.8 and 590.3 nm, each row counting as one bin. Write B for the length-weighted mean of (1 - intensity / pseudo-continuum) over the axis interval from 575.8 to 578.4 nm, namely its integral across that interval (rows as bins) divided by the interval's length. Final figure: 0.265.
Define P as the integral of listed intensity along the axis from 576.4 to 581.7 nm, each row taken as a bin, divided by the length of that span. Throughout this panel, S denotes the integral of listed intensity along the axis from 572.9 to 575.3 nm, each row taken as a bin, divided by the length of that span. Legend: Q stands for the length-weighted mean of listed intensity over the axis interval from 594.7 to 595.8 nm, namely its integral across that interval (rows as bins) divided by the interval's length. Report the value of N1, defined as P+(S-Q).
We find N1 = 4.13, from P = 4.20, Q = 4.23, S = 4.16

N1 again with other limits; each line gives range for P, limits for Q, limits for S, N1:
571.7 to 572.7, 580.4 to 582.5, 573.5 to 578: 4.12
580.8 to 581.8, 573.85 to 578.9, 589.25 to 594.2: 4.25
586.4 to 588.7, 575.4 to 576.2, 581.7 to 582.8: 4.16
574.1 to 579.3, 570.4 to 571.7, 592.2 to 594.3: 4.51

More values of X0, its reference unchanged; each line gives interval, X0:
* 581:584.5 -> 582.437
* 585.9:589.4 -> 589.046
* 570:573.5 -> 571.149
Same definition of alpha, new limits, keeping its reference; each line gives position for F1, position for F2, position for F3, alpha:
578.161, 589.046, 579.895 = 0.69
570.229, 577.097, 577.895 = 0.67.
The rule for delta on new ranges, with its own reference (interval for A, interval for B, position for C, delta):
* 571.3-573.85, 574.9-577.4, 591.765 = 0.365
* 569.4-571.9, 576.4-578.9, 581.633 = 0.364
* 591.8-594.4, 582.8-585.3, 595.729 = 0.385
